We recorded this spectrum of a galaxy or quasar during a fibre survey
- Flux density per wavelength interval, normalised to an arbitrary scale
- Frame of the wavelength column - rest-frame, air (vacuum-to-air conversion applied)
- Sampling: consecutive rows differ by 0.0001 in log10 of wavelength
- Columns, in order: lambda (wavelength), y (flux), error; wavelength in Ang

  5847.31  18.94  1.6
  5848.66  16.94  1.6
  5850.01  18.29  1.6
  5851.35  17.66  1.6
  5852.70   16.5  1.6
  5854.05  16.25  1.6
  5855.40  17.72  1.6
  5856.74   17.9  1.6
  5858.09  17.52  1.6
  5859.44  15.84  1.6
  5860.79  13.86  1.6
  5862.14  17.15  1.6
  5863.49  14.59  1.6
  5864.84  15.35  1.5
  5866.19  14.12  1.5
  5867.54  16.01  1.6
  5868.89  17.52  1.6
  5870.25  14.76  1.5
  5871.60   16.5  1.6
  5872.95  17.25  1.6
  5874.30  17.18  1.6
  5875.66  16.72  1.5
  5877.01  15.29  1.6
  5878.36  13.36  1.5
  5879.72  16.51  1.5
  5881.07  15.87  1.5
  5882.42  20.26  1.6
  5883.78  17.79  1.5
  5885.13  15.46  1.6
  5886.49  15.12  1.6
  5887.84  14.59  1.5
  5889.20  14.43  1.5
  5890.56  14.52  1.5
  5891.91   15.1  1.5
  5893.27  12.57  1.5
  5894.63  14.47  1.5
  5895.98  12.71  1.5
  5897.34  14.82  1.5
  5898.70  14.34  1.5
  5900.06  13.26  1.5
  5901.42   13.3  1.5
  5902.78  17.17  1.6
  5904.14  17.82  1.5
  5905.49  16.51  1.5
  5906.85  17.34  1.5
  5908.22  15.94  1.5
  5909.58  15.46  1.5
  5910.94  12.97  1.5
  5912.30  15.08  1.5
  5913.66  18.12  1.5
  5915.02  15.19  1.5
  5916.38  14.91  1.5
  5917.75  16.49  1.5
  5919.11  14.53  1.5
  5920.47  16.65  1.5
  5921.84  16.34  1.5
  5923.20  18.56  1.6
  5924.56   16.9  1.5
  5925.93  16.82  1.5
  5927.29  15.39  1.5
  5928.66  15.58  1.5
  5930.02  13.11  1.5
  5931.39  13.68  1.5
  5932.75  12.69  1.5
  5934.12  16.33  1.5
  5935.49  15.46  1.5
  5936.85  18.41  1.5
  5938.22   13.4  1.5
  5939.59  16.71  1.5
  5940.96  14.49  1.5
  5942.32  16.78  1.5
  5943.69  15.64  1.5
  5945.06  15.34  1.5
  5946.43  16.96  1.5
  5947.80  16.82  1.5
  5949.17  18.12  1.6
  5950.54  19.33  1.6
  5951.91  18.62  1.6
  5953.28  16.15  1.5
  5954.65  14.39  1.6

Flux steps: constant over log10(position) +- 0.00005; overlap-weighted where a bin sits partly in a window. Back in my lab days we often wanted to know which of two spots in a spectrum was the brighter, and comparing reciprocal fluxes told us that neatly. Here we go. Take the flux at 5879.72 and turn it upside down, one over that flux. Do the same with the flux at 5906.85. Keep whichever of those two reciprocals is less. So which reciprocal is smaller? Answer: 0.058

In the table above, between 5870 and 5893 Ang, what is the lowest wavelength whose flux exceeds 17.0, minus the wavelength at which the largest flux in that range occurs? -9.5 Ang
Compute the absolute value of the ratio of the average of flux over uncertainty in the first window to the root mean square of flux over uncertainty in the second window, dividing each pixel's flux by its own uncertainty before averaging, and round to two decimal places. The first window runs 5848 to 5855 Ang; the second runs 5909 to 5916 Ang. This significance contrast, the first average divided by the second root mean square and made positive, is 1.04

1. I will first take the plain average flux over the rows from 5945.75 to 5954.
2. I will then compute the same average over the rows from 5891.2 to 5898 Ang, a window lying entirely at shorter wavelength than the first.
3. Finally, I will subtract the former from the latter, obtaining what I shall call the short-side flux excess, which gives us -3.7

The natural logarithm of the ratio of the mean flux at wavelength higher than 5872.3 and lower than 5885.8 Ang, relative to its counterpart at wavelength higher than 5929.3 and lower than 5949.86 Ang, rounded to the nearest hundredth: 0.06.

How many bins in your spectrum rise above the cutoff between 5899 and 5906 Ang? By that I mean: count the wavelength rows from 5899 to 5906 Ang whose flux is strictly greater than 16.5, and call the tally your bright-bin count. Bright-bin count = 3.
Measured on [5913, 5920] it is 1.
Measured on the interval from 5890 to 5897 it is 0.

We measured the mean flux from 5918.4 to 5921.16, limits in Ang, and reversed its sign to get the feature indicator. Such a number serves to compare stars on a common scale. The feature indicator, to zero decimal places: -16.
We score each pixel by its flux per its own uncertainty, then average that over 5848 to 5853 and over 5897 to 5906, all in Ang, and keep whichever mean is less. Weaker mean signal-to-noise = 10.1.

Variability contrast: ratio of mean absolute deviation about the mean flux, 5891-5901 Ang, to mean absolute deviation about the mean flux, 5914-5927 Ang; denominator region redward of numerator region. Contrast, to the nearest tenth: 1.0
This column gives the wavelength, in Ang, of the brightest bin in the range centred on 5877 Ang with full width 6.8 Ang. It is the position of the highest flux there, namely 5874.30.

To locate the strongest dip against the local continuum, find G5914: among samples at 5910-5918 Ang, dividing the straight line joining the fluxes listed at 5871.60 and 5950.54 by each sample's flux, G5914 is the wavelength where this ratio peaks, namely 5910.94 Ang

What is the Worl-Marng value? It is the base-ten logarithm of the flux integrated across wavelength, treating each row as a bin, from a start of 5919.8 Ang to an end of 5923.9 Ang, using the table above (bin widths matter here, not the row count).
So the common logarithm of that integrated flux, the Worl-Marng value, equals 1.85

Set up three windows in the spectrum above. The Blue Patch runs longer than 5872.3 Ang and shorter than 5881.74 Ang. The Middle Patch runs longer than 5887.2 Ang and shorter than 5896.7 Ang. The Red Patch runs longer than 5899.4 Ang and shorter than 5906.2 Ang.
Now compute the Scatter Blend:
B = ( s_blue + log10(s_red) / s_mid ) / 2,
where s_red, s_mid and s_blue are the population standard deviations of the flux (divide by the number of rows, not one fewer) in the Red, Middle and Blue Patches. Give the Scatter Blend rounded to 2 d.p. 0.79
